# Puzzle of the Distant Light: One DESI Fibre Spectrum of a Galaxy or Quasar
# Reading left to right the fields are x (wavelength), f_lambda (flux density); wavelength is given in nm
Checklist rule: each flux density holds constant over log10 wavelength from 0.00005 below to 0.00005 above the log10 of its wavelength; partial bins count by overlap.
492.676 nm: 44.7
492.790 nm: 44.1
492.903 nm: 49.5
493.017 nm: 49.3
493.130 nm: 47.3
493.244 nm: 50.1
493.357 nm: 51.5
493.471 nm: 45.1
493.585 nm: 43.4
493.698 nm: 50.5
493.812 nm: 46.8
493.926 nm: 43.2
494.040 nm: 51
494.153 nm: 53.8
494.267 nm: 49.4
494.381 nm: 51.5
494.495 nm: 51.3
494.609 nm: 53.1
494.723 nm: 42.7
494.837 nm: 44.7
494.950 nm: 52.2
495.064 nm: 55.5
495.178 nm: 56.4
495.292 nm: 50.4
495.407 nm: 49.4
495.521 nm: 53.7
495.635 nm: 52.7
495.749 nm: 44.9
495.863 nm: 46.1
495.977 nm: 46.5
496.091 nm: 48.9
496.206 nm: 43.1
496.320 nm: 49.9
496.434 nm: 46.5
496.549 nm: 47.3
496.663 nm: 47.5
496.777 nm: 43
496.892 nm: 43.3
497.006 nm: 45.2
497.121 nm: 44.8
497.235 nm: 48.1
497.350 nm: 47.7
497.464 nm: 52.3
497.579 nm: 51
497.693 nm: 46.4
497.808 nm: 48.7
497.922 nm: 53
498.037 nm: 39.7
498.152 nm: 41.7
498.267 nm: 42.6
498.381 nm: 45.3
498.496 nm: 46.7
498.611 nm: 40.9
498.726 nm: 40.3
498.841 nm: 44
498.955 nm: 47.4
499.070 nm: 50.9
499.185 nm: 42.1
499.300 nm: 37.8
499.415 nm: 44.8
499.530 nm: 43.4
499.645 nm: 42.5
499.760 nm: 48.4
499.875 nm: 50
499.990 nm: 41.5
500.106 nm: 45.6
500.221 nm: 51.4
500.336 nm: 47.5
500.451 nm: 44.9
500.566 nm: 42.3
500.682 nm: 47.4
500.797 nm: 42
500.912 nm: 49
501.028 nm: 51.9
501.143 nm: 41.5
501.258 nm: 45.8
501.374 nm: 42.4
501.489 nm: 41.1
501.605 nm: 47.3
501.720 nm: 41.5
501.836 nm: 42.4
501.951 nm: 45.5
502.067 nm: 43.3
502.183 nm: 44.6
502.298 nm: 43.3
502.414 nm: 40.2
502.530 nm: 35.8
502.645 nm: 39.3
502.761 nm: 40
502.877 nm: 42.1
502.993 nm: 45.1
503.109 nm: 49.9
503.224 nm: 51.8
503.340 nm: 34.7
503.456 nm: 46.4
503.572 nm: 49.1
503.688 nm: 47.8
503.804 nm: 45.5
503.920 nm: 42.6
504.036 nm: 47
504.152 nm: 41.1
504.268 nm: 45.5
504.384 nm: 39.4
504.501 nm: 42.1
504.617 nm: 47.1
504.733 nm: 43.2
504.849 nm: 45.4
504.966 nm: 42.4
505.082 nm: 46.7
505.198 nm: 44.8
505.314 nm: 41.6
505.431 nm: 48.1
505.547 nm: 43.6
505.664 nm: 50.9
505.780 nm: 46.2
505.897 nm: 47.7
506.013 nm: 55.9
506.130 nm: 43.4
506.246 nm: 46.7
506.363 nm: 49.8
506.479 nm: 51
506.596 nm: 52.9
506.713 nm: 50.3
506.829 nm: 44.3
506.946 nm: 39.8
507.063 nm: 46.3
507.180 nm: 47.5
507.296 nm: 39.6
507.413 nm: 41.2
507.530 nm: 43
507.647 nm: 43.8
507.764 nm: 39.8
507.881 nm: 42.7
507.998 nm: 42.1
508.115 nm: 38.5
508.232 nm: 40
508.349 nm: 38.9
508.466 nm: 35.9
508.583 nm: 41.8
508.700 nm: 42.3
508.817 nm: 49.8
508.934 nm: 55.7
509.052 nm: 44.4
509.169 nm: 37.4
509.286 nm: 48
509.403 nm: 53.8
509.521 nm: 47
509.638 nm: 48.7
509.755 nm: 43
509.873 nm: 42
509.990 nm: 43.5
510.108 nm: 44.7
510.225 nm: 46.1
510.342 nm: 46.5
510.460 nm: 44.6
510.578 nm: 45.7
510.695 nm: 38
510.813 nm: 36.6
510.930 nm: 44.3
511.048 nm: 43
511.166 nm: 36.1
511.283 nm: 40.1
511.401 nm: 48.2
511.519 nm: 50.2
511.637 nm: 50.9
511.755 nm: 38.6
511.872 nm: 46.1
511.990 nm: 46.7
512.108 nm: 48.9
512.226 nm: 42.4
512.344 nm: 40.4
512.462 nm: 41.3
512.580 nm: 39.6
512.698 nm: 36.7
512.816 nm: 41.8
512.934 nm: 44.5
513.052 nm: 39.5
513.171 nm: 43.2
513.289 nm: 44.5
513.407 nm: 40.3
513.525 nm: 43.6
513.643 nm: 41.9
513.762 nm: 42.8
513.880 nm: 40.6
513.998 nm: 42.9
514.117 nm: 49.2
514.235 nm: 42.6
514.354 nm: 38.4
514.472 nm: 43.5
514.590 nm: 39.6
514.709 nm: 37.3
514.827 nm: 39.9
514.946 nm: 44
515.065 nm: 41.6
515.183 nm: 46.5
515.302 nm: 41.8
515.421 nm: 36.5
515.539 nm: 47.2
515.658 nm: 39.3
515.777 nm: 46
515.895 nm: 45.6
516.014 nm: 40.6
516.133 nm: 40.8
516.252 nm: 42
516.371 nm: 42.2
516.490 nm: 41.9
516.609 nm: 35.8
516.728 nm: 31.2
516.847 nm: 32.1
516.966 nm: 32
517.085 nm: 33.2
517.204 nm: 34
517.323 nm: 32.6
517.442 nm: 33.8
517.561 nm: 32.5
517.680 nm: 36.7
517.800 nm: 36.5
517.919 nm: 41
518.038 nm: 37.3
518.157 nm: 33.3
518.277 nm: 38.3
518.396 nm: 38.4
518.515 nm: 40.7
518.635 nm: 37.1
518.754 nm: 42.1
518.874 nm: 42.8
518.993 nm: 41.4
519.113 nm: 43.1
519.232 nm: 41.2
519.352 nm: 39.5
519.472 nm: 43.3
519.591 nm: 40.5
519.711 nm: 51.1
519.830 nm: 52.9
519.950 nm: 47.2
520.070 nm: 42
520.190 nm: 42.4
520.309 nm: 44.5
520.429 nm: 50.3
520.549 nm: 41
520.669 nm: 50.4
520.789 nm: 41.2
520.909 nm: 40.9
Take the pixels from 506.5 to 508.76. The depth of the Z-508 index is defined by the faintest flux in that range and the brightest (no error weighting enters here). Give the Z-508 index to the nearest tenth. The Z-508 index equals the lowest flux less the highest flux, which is -17.0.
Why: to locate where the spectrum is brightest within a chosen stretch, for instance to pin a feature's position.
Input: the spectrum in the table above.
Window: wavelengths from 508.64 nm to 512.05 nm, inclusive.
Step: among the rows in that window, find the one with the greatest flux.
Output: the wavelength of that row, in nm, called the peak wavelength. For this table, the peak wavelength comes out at 508.934 nm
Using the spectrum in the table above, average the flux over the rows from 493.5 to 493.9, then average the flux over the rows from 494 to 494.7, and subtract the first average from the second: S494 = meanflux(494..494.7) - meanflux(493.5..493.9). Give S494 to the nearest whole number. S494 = 5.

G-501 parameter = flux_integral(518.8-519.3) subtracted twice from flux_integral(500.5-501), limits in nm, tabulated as -19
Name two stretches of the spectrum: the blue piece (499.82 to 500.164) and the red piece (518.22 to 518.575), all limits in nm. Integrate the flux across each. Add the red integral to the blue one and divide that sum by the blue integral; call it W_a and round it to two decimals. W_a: 1.89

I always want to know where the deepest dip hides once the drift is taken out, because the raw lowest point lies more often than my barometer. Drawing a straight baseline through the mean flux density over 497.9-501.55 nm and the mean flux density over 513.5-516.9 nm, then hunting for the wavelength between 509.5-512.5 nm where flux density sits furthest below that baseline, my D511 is 511.166 nm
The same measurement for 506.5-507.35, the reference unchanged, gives 507.296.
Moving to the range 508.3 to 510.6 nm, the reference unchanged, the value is 508.466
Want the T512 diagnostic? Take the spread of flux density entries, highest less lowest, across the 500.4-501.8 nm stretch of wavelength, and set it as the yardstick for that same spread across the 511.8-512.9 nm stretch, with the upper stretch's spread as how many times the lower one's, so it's 1.1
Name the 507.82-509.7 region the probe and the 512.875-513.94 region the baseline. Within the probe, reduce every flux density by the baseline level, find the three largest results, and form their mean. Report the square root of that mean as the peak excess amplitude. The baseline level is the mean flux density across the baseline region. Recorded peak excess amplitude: 3.28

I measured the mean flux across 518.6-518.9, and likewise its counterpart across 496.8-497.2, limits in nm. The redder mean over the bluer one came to 0.92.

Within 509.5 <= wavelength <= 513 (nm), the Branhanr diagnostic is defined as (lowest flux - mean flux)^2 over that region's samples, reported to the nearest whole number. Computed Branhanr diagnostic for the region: 55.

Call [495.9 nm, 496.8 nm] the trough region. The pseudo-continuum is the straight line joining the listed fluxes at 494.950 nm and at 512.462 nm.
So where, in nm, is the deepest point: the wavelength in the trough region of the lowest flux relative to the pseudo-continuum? 496.206 nm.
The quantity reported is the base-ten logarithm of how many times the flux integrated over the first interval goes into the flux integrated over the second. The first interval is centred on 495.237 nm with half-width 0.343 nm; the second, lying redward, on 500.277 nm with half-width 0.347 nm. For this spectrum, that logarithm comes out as -0.06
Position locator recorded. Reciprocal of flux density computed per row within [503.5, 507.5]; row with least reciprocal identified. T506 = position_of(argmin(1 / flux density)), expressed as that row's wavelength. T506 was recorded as 506.013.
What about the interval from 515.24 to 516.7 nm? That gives 515.539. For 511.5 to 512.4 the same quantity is 511.637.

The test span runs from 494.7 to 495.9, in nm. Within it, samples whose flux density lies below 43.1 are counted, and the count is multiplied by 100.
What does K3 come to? 100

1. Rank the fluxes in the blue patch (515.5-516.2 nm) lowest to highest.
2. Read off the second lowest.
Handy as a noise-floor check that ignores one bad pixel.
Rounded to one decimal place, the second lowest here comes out 40.6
